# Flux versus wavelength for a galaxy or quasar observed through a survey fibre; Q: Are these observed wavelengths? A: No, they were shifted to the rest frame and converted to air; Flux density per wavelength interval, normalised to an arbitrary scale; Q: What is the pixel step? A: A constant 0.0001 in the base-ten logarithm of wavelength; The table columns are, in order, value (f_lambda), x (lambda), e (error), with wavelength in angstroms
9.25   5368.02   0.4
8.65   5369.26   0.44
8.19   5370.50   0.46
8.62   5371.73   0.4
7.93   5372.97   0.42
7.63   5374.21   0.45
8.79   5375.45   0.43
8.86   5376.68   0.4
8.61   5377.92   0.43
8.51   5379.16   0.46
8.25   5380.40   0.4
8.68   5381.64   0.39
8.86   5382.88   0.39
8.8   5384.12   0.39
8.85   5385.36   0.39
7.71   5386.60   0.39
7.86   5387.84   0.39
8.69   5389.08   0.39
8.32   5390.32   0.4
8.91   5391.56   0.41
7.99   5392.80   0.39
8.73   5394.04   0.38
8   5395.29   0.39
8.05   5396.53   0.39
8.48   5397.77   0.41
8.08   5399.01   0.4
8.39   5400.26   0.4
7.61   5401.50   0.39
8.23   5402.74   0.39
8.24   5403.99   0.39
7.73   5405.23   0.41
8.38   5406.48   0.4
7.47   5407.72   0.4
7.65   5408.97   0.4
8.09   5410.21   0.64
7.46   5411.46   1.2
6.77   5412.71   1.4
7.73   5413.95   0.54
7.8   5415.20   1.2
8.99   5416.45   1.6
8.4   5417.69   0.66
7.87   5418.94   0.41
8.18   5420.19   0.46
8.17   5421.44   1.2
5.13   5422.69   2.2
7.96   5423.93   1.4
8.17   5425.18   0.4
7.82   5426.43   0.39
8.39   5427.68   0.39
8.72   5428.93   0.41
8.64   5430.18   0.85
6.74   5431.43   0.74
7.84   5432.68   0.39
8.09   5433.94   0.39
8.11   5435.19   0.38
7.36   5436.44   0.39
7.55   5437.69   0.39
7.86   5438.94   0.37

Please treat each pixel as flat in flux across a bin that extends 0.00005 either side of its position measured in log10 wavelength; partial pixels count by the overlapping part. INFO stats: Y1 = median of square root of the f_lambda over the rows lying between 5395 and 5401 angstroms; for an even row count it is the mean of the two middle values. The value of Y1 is 2.84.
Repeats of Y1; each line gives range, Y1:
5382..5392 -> 2.96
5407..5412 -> 2.75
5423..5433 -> 2.84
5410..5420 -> 2.80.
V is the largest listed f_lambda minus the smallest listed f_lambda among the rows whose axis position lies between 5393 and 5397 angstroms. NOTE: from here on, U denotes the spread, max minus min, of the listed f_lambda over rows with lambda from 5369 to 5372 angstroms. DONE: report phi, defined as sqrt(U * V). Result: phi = 0.6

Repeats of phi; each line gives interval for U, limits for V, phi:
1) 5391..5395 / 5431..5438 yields 1.1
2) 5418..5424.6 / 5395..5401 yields 1.2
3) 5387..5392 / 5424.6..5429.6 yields 1.0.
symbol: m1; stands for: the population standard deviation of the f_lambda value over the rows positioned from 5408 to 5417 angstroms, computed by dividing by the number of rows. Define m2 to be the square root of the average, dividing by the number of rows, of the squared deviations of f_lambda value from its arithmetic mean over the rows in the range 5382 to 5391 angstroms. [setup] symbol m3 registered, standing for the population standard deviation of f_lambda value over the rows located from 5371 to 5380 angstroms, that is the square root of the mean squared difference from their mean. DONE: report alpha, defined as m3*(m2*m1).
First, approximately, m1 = 0.6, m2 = 0.45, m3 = 0.427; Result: 0.12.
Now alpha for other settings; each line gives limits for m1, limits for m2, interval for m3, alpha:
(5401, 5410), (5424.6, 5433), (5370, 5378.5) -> 0.09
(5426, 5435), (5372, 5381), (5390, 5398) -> 0.09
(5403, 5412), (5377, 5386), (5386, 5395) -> 0.03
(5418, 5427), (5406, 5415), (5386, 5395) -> 0.21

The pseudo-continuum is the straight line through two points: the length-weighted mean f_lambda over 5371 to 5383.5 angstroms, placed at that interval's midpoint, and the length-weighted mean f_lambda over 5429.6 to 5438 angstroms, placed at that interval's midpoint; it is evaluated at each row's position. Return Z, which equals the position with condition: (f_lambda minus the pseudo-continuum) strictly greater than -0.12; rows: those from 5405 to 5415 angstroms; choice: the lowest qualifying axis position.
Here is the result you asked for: 5406.48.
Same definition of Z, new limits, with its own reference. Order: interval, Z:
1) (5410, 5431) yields 5410.21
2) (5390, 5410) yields 5390.32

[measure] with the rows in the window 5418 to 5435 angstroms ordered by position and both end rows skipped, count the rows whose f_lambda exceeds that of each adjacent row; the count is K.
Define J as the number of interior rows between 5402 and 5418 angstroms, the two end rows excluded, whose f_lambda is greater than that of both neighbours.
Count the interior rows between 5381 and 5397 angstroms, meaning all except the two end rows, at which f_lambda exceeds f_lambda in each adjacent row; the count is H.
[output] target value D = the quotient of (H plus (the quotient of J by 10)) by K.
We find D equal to 1.80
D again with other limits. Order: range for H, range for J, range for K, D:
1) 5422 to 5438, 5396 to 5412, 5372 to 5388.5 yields 1.17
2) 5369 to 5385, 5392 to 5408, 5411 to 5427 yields 1.17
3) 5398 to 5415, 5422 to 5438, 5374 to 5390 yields 1.43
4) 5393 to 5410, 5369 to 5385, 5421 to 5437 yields 1.43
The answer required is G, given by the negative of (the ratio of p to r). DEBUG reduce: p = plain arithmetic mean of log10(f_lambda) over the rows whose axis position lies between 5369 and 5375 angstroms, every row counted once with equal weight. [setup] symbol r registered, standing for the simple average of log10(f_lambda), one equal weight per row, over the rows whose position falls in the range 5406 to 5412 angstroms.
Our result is -1.024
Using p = 0.914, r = 0.89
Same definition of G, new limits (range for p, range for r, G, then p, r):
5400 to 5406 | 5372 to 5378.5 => -0.982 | 0.905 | 0.92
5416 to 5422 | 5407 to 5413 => -1.053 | 0.920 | 0.87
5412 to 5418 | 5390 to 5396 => -0.972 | 0.898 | 0.92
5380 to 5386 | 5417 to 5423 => -1.078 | 0.939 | 0.87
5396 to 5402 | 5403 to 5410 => -1.014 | 0.909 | 0.90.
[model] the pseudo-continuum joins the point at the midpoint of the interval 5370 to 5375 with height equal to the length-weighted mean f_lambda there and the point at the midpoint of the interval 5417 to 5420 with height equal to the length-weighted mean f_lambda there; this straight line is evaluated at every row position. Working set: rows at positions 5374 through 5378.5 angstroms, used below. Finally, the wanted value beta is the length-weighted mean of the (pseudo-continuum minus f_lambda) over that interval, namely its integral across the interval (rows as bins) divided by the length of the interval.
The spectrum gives -0.4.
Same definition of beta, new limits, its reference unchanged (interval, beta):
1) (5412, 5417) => 0.4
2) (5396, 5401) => -0.1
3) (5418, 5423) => 0.6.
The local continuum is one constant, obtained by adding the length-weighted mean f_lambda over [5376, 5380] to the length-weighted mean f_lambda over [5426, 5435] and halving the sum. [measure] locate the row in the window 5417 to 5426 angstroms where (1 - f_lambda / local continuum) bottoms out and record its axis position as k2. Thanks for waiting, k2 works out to 5417.69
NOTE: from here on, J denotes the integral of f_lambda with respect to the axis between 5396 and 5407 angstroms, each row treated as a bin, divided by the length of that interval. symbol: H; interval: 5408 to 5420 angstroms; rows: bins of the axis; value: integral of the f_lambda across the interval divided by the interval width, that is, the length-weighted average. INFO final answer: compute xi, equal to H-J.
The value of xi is -0.27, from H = 7.86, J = 8.13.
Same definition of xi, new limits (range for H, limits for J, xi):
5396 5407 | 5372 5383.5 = -0.33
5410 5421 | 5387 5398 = -0.41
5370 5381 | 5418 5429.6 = 0.54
